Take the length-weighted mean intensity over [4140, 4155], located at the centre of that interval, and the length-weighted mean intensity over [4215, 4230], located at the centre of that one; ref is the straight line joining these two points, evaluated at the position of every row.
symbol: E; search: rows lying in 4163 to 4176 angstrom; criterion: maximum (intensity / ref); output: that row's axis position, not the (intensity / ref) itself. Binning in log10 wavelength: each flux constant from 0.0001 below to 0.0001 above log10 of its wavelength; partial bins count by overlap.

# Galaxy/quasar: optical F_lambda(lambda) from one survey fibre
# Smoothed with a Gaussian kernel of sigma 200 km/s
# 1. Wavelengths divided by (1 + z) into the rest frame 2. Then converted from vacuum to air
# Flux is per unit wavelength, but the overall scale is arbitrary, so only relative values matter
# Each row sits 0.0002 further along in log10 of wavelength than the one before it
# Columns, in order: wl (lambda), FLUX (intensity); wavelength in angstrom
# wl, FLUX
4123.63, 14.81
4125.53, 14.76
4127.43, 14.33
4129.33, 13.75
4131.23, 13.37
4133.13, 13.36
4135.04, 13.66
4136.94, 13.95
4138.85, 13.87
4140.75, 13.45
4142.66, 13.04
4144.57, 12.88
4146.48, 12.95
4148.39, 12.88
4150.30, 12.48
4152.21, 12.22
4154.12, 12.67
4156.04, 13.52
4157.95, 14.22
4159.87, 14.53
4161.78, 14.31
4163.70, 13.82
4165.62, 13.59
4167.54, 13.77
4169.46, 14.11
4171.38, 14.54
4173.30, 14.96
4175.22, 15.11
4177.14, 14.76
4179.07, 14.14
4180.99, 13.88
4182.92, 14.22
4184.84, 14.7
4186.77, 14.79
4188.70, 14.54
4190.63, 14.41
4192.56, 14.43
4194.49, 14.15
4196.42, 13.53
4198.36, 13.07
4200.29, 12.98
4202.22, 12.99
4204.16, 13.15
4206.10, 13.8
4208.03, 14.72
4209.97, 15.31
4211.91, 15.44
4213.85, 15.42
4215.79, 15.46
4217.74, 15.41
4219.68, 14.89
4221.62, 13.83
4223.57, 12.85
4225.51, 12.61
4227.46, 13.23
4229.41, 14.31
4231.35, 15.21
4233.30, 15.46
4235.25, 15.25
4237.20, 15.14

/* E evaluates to 4175.22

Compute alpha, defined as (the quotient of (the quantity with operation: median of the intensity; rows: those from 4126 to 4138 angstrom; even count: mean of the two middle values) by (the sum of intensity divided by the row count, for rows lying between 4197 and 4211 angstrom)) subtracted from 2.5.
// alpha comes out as 1.50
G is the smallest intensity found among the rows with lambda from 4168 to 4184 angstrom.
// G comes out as 13.88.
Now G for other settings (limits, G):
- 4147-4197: 12.22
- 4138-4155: 12.22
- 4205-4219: 13.8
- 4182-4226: 12.61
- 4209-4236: 12.61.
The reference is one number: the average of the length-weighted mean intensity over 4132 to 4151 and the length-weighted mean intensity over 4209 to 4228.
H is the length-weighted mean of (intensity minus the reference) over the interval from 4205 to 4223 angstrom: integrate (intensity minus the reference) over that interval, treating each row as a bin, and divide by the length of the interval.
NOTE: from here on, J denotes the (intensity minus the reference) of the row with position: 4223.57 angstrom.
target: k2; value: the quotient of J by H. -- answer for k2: -1.0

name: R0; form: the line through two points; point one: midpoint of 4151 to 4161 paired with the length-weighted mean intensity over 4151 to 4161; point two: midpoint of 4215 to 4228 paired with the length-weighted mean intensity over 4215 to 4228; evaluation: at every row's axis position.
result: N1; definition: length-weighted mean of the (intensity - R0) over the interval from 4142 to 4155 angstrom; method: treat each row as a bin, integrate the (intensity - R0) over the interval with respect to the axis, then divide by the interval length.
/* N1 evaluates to -0.6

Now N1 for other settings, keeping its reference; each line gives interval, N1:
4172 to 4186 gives 0.9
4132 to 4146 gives 0.2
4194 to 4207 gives -0.5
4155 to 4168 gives 0.5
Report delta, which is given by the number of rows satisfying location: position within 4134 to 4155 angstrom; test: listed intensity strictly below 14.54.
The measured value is 11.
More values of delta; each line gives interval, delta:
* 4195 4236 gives 11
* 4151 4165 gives 7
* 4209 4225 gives 2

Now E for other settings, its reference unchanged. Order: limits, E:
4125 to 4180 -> 4125.53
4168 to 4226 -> 4175.22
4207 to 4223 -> 4211.91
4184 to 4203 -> 4186.77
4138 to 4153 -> 4138.85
